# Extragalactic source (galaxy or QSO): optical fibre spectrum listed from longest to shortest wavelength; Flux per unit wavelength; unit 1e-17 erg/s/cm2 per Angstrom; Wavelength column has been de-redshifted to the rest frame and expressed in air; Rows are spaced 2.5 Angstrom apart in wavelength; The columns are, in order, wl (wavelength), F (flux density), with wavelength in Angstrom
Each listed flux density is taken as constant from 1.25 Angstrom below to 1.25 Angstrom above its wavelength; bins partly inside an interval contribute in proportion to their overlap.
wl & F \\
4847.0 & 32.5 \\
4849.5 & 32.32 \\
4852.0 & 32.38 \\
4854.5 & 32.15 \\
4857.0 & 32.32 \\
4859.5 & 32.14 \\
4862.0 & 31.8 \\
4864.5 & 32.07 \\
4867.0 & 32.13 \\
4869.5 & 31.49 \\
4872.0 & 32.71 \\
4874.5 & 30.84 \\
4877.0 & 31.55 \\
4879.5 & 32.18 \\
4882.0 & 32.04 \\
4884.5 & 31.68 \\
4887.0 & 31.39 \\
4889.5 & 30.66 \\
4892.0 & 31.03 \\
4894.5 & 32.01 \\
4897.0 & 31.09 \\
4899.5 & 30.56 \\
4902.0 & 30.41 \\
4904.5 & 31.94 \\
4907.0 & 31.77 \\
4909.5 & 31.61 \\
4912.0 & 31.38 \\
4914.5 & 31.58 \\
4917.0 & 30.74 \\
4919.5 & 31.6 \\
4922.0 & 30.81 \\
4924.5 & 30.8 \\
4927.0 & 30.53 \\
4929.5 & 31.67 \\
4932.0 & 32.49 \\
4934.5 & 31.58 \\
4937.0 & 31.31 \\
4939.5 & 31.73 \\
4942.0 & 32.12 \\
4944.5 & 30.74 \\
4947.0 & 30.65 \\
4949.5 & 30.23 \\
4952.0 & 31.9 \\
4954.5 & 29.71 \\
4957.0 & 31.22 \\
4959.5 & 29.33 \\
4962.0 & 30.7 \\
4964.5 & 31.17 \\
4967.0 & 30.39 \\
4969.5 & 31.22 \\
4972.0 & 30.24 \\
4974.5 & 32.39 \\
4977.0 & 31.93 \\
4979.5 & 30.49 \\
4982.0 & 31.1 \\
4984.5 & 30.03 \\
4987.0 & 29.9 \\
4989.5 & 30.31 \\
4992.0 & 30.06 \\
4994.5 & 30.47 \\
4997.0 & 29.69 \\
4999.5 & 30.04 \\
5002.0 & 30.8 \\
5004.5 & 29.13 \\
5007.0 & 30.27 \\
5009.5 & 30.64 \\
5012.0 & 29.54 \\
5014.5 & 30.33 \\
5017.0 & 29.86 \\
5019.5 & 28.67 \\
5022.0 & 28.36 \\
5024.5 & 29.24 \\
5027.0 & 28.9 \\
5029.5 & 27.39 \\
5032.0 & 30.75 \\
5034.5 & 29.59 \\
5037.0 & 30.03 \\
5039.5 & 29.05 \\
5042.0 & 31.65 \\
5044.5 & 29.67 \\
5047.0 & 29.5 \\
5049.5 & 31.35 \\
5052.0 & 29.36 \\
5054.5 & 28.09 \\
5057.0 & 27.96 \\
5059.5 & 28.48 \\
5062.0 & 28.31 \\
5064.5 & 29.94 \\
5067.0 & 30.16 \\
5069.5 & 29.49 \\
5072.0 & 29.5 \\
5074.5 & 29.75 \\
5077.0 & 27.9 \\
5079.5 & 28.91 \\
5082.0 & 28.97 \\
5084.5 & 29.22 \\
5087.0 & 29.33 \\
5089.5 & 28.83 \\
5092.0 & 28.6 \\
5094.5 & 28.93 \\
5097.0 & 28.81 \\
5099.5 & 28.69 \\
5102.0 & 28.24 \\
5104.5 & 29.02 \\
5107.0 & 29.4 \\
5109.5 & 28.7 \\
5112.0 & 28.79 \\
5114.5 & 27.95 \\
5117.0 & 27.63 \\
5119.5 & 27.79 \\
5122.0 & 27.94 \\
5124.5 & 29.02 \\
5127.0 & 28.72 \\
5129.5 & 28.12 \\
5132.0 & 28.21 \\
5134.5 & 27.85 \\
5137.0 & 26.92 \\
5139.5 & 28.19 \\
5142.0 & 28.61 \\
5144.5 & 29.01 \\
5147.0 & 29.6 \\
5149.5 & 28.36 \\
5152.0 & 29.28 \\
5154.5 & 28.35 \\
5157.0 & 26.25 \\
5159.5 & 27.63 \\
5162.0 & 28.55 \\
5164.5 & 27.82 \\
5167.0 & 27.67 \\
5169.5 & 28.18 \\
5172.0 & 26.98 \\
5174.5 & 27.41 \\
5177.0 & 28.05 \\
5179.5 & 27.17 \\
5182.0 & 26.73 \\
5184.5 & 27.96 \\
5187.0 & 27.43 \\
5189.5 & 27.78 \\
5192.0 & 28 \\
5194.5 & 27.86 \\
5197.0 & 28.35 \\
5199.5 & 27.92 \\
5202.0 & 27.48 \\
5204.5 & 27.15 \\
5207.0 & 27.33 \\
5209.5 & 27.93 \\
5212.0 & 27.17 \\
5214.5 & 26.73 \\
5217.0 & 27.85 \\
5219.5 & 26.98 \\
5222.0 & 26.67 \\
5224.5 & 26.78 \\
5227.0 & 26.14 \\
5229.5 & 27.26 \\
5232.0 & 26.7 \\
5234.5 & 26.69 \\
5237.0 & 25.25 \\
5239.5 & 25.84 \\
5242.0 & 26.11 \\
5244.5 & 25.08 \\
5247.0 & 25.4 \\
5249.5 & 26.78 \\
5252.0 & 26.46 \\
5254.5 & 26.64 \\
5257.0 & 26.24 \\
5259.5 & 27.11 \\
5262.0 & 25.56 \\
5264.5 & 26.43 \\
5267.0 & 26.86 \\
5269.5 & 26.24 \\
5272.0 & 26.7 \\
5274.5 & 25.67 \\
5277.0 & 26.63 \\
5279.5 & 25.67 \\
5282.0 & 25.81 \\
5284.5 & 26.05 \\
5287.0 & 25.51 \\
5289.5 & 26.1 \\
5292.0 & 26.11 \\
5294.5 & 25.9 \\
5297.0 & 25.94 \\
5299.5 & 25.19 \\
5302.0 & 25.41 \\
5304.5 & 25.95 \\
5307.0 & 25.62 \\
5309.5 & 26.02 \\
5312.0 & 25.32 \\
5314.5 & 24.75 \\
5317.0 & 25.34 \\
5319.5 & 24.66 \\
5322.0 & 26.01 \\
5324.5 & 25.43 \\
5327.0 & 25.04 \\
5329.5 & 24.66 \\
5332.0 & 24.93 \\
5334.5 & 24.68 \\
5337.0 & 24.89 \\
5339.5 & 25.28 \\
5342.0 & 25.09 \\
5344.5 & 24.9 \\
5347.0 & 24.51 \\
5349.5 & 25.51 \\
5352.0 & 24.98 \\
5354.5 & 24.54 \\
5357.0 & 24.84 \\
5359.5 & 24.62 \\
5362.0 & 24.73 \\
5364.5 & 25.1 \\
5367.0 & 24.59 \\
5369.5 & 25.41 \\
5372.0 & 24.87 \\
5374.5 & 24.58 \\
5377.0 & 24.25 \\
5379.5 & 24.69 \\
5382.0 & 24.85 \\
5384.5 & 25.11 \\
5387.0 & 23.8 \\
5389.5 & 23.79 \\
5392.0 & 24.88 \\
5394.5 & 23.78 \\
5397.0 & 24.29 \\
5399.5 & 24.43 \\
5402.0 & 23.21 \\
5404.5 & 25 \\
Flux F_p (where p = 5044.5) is 29.67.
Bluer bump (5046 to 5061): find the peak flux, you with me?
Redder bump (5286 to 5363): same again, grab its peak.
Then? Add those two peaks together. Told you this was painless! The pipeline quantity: 57.5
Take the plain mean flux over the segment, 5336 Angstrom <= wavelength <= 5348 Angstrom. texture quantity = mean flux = 25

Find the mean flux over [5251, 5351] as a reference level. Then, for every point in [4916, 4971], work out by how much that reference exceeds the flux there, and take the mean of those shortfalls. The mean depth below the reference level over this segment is -5.4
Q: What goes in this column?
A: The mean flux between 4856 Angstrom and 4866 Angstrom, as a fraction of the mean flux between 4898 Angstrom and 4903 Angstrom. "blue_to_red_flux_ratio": 1.05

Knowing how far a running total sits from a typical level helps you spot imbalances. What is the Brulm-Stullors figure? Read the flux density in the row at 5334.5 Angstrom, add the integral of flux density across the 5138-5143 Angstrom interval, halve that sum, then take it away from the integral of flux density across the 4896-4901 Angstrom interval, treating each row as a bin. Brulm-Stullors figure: 71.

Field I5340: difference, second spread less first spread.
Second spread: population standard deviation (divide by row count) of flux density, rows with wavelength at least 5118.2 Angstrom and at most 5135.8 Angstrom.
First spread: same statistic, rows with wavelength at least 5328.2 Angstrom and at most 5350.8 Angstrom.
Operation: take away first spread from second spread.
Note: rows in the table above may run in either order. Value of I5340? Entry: 0.13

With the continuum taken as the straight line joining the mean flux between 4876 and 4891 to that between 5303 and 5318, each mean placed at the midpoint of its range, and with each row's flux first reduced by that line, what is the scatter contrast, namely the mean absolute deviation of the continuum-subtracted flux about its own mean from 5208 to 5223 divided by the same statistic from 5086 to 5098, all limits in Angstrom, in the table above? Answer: 2.5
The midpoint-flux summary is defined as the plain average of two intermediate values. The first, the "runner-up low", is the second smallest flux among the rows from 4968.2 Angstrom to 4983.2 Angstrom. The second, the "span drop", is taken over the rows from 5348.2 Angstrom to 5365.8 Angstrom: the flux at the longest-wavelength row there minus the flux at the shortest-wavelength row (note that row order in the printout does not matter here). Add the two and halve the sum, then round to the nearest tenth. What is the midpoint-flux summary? 15.0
